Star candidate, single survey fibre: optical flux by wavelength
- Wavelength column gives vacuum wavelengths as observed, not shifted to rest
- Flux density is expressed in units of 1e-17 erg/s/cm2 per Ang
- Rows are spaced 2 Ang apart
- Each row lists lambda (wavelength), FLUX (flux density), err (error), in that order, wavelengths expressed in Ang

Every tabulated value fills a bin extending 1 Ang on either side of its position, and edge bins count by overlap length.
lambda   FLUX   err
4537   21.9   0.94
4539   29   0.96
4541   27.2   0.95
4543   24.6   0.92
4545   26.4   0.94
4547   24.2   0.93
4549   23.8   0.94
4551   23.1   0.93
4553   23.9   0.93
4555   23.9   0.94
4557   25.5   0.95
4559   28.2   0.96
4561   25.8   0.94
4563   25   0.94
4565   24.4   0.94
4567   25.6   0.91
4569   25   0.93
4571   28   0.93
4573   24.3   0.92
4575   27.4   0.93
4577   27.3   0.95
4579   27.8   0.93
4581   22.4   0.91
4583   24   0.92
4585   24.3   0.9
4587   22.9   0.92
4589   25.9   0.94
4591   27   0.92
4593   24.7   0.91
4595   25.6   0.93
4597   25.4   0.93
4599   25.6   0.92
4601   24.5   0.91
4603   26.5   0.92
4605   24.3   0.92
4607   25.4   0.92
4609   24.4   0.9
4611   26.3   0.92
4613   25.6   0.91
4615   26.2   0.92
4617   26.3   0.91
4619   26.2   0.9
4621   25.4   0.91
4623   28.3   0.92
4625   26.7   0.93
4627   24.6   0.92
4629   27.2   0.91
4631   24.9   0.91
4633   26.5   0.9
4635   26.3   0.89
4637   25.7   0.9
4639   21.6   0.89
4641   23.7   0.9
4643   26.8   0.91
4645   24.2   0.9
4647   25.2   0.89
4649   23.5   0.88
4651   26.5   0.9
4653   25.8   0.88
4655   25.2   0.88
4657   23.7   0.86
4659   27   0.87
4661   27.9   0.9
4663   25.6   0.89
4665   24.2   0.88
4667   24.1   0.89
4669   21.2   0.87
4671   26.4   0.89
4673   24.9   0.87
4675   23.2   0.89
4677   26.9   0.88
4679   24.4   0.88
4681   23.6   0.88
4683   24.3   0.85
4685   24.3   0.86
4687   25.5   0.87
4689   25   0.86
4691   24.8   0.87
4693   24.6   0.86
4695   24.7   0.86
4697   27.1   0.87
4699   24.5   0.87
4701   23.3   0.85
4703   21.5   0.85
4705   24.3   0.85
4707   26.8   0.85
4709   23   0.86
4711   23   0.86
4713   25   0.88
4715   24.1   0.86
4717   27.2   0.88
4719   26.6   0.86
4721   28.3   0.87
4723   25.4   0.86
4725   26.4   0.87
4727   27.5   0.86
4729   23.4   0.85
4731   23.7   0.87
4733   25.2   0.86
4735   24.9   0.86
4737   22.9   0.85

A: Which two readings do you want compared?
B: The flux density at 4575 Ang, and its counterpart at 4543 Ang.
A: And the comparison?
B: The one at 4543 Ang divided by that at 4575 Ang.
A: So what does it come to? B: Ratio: 0.90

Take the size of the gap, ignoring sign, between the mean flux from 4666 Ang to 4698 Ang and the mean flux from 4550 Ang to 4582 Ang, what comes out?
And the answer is 0.8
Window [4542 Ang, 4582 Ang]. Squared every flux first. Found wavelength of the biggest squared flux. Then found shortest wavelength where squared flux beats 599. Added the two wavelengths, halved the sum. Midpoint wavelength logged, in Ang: 4551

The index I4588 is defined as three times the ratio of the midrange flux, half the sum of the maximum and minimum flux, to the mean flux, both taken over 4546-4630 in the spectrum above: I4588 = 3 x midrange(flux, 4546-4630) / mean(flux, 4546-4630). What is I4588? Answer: 2.99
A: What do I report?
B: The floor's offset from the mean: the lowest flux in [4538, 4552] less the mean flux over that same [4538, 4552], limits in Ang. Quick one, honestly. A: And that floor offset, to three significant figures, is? -2.37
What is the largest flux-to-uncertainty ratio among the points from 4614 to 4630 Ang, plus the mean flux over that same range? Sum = 57.1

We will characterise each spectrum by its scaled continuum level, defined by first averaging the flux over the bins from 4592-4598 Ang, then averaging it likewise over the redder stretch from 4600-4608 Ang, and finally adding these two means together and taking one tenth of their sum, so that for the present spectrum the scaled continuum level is 5.041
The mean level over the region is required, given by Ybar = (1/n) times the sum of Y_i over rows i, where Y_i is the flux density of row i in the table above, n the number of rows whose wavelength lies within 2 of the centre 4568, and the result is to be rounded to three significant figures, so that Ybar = 25.3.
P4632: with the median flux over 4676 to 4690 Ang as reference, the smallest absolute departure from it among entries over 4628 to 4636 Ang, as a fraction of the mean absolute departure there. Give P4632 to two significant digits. 0.27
